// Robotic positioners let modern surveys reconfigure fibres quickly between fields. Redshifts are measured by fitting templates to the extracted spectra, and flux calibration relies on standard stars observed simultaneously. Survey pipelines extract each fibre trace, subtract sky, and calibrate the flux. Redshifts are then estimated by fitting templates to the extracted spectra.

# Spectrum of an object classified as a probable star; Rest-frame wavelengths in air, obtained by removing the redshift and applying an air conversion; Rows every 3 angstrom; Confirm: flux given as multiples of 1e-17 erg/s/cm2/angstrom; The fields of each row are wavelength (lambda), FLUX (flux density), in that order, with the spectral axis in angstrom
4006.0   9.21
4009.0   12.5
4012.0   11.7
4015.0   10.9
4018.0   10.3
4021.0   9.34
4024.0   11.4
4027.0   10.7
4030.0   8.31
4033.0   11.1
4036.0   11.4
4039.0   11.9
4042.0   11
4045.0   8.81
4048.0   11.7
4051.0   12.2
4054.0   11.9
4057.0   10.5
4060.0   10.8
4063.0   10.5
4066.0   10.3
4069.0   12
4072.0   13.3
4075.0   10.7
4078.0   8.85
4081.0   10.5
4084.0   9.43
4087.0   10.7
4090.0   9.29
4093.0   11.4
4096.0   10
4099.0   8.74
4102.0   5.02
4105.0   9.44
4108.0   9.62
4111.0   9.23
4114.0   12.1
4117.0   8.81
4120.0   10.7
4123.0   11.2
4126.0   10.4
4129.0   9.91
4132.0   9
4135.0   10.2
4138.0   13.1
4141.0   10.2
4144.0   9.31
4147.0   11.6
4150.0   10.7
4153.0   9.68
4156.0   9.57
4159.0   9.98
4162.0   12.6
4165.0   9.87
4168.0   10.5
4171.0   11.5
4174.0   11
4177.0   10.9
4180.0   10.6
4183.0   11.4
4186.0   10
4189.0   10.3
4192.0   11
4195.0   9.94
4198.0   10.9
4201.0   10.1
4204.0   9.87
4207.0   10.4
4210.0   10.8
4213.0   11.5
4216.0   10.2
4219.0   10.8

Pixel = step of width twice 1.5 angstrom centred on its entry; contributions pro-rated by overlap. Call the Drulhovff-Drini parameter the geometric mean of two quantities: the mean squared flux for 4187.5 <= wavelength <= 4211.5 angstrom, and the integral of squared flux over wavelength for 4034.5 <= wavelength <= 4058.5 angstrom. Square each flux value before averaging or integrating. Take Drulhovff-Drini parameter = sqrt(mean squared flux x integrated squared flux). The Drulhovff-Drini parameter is 573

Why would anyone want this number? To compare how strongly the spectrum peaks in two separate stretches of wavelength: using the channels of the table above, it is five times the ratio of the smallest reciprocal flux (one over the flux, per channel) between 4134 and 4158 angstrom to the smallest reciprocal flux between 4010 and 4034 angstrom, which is 4.5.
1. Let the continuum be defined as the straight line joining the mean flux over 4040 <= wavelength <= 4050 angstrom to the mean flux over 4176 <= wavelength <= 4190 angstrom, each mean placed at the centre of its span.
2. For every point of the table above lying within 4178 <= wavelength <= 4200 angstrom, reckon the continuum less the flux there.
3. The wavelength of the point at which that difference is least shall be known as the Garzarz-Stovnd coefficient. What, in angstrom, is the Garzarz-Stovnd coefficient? 4183.0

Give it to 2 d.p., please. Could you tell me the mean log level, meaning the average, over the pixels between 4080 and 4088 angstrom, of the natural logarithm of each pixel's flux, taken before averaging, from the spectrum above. 2.32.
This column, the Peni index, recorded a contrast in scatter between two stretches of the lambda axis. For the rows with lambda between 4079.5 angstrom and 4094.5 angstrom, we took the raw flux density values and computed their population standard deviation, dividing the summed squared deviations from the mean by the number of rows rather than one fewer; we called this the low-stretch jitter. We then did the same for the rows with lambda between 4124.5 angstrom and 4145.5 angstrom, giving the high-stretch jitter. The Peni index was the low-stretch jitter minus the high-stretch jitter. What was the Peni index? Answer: -0.4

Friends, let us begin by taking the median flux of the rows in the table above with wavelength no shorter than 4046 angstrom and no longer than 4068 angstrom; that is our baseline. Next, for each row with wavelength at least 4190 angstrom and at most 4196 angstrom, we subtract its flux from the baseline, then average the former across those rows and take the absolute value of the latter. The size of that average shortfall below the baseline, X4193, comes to 0.3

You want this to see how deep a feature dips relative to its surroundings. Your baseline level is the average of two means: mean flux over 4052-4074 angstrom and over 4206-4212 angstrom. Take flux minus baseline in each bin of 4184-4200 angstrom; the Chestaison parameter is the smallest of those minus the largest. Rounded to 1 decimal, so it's -1.1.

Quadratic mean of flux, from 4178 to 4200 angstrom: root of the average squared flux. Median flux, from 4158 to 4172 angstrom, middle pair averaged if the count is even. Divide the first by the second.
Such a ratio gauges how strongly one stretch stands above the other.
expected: 1.01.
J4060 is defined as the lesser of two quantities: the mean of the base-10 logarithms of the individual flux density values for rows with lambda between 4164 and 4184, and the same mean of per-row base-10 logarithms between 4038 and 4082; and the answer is 1.03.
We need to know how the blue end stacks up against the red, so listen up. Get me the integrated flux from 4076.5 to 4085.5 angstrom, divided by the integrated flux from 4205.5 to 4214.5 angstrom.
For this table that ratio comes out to 0.88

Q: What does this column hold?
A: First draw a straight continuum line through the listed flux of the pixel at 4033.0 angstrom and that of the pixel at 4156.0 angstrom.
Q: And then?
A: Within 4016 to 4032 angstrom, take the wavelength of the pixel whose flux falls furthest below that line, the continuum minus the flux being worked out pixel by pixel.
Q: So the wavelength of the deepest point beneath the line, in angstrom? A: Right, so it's 4030.0 angstrom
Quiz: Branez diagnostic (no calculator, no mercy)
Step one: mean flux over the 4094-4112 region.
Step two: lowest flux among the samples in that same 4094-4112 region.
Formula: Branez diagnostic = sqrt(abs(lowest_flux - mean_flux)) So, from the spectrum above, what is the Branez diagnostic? 1.9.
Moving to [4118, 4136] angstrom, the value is 1.1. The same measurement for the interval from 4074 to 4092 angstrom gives 1.0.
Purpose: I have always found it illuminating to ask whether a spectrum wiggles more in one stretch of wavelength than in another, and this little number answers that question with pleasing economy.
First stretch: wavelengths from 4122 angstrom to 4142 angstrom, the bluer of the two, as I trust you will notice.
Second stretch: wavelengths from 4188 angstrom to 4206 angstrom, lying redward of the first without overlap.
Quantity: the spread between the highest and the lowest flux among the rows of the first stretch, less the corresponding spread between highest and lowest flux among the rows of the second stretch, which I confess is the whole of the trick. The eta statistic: 3.0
